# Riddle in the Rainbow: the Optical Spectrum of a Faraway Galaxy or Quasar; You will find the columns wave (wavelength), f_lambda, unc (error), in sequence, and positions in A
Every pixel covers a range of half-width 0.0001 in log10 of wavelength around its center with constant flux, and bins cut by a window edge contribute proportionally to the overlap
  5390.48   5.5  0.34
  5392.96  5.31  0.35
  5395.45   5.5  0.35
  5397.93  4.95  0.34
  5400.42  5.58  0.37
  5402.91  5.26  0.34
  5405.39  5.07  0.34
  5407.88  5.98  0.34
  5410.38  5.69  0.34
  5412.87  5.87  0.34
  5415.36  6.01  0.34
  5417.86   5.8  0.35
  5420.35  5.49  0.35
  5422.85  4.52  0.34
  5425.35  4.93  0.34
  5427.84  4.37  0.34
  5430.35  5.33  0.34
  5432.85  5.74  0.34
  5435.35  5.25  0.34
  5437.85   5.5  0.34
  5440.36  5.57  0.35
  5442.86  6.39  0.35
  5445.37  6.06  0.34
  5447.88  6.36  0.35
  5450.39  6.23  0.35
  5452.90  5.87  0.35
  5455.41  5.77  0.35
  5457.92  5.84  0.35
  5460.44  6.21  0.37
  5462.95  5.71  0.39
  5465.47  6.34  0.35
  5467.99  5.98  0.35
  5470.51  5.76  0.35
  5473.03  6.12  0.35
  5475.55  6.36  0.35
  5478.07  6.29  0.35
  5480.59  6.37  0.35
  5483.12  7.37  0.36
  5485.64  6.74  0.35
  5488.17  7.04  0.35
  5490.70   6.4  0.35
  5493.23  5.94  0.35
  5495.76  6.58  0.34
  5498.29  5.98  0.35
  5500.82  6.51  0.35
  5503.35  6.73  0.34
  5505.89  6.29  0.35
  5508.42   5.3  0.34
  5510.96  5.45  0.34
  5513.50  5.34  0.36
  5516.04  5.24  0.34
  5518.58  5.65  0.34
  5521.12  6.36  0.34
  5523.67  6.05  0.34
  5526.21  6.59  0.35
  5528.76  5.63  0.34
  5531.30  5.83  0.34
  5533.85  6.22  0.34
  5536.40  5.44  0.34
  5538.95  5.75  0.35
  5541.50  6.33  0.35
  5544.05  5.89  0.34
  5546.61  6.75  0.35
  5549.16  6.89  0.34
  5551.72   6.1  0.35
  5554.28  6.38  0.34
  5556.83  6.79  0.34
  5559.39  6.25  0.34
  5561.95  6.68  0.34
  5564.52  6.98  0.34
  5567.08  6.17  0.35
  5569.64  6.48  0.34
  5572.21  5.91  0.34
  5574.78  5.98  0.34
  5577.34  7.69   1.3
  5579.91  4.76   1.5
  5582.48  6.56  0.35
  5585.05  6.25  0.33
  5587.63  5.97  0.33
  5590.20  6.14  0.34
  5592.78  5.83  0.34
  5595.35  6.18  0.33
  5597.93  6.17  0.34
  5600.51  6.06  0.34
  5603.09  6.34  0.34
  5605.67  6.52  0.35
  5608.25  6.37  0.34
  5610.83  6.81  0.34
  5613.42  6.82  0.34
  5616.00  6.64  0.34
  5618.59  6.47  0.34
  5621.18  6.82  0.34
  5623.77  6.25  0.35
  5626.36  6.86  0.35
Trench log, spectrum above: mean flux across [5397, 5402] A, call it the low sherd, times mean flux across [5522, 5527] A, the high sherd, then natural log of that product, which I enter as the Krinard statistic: 3.50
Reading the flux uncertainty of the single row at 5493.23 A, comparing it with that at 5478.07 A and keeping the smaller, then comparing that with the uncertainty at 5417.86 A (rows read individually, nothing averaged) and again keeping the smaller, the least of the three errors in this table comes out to 0.350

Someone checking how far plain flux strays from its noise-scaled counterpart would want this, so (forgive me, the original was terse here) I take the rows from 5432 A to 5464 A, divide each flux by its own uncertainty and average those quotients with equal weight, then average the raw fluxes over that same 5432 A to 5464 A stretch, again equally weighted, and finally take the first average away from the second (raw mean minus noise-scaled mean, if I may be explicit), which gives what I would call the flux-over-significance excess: -10.9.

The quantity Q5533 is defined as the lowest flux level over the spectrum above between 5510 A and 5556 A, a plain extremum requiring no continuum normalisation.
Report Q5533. 5.24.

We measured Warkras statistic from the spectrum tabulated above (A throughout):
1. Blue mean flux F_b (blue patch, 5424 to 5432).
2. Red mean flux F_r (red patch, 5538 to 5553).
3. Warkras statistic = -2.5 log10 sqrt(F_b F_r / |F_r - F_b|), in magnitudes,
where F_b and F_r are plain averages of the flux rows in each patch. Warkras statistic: -1.7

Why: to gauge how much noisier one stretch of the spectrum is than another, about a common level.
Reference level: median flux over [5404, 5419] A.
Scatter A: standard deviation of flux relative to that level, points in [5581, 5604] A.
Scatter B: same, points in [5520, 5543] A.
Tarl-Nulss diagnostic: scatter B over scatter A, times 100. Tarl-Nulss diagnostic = 182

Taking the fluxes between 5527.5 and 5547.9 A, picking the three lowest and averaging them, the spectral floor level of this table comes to 5.6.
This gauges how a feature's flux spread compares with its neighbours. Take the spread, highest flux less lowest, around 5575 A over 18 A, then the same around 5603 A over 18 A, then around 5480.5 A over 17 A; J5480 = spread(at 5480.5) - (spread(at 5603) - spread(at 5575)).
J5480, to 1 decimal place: 3.4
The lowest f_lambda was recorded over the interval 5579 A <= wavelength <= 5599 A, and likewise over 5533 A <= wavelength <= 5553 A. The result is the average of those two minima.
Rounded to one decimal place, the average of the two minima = 5.1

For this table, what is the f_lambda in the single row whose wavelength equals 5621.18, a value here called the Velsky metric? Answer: 6.82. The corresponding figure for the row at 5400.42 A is 5.58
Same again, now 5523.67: 6.05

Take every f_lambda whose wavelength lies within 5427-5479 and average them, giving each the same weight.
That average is 5.9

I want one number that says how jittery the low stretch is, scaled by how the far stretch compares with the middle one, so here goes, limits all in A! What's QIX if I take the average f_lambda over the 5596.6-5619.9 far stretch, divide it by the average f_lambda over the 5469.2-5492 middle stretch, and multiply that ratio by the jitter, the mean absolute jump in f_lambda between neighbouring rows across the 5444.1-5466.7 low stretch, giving 0.31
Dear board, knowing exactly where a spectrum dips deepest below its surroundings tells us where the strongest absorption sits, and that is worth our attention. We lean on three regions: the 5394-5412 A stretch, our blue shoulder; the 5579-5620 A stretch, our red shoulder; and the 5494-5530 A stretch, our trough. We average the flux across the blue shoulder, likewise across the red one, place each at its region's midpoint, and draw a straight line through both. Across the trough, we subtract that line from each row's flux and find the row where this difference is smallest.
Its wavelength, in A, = 5516.04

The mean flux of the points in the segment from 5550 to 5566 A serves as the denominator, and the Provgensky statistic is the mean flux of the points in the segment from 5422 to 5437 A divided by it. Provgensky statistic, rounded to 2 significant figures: 0.77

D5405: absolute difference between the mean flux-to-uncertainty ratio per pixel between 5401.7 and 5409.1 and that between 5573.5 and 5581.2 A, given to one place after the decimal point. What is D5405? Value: 7.1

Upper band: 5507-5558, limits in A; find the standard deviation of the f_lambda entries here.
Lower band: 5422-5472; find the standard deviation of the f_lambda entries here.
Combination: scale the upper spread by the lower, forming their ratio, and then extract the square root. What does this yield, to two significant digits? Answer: 0.96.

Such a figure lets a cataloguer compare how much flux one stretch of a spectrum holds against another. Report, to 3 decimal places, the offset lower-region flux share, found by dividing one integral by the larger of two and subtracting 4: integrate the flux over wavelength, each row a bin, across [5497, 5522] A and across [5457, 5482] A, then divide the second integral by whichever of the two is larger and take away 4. -3.000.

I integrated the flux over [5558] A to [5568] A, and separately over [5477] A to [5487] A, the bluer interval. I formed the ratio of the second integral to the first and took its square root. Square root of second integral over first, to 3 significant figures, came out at 1.01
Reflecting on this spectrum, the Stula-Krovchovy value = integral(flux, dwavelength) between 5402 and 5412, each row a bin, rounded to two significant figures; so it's 55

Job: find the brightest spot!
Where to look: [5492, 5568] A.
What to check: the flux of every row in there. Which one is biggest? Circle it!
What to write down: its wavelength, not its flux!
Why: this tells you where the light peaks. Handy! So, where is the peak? 5564.52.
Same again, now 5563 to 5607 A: 5577.34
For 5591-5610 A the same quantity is 5605.67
